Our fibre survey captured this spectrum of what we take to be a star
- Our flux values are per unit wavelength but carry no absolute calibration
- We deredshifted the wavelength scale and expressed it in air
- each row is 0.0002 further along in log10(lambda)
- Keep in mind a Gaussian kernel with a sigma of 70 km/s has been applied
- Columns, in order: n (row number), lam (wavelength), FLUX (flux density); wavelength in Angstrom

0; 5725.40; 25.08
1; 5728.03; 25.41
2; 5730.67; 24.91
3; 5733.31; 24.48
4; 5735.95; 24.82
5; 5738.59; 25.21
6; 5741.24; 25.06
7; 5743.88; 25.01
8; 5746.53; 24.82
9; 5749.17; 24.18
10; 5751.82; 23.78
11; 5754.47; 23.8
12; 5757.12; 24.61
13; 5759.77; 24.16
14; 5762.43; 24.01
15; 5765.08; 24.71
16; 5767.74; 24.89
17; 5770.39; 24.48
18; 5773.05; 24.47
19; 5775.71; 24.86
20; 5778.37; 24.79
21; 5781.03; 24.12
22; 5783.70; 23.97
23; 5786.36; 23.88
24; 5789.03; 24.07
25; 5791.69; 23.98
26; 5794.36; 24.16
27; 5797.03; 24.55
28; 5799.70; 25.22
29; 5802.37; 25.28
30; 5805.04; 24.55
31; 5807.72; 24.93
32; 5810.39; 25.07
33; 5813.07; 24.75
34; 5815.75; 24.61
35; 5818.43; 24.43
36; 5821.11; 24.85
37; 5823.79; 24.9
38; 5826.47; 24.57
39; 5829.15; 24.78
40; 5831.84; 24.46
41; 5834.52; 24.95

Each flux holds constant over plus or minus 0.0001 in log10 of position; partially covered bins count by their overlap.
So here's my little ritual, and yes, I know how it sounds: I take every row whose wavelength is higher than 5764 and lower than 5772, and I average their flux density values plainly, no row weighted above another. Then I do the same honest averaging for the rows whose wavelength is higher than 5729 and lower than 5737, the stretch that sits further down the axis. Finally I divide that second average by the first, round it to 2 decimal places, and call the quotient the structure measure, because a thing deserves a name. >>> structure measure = 1.00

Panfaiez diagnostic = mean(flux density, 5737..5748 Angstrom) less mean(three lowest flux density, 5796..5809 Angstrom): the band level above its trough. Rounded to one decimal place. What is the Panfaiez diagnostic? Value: 0.3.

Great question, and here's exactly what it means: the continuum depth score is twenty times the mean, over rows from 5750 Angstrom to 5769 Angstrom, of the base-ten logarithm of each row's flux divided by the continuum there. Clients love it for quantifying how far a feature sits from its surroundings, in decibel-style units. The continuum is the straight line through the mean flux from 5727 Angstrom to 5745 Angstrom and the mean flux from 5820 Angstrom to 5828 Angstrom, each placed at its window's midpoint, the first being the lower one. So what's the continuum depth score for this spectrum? -0.23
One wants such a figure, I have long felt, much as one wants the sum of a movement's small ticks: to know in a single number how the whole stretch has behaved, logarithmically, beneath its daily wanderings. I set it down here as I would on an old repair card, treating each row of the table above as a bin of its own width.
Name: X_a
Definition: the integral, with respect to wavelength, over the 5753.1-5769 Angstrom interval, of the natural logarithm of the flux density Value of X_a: 51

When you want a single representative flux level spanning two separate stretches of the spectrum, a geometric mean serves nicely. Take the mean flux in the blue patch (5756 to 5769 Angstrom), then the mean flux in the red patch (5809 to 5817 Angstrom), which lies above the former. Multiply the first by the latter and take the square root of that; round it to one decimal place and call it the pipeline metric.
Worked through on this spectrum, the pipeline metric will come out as 24.6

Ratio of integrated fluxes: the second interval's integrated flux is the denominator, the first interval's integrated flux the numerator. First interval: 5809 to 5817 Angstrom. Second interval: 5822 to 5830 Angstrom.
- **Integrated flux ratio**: 1.00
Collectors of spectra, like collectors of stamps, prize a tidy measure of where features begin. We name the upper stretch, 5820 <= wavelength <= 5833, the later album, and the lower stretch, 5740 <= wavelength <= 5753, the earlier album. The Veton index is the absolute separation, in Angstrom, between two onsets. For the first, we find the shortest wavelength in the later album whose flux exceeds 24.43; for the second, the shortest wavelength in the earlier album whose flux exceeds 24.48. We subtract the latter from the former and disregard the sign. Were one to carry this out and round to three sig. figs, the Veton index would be 79.9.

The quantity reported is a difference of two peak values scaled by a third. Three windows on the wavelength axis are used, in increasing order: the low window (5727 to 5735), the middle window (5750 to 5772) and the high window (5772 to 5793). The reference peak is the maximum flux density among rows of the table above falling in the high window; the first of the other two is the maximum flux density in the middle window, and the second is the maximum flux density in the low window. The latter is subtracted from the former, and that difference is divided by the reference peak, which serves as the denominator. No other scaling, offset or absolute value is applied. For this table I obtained -0.02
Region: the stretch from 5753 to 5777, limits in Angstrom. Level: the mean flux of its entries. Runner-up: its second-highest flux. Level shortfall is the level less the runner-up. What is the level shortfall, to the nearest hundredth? -0.42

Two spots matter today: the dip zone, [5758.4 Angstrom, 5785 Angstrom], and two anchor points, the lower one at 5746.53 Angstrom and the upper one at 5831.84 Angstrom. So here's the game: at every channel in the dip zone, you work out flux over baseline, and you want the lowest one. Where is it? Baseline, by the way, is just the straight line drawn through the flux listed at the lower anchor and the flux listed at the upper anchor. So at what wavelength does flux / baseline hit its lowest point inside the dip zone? 5762.43 Angstrom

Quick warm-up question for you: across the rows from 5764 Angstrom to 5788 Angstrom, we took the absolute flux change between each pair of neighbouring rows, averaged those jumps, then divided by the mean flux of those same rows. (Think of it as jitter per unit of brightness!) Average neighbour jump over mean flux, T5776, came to 0.010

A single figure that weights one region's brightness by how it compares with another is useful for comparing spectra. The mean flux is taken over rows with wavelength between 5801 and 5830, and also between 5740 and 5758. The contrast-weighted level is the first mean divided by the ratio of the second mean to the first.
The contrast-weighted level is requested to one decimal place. 25.1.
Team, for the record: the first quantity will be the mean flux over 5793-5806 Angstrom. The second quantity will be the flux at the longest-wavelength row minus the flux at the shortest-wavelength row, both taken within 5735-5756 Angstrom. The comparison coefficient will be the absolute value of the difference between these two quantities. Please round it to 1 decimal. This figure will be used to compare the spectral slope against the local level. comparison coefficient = 25.8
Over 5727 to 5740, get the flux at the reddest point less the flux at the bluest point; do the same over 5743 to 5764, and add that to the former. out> -1.2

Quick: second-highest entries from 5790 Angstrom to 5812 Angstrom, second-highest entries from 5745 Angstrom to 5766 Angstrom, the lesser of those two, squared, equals 611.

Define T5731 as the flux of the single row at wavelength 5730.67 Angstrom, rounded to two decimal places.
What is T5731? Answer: 24.91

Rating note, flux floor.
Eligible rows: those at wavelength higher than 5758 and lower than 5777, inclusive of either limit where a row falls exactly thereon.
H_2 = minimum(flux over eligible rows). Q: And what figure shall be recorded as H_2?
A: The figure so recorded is 24.01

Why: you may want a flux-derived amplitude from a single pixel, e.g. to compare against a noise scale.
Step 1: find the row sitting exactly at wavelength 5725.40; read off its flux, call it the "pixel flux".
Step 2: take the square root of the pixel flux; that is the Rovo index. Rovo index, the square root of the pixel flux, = 5.01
